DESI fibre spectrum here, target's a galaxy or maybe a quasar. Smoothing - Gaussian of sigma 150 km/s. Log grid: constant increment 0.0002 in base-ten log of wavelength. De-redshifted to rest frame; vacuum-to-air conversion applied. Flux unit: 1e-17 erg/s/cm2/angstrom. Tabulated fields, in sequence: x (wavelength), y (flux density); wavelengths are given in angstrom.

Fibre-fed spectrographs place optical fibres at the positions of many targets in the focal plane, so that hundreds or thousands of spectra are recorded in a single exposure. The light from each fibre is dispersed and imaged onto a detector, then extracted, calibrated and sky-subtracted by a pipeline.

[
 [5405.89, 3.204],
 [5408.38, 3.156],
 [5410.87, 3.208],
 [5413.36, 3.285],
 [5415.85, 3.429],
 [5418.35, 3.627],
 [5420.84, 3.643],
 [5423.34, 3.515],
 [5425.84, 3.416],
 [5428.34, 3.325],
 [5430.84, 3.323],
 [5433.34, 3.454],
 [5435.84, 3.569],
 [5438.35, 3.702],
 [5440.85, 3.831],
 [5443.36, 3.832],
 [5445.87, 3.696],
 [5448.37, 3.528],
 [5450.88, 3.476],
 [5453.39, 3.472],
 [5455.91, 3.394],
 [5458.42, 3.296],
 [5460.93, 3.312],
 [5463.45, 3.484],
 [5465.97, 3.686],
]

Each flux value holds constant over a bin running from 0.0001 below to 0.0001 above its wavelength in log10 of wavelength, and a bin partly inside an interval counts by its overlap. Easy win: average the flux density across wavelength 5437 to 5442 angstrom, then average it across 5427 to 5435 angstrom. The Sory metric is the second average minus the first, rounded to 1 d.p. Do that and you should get -0.4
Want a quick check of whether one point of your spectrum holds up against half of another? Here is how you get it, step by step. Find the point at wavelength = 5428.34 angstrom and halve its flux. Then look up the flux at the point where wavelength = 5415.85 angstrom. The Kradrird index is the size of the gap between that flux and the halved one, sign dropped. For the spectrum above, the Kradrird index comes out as 1.77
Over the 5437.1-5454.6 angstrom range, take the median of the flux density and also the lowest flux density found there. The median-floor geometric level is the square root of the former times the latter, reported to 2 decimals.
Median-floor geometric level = 3.58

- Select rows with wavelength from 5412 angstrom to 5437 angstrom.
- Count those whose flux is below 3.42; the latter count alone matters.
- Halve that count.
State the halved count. 2.0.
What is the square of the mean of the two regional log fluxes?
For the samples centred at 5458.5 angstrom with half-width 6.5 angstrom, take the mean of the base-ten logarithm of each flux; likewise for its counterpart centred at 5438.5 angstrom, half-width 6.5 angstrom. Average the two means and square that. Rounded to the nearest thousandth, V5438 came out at 0.300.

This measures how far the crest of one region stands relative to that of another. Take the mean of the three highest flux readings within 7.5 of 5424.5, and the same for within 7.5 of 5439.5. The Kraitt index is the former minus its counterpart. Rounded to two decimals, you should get -0.19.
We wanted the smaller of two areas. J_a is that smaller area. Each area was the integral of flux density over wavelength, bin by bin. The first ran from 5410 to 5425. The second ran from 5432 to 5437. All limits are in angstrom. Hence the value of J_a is 18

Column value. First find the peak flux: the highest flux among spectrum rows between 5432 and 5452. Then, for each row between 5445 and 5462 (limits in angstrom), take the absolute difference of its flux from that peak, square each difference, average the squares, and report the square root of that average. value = 0.40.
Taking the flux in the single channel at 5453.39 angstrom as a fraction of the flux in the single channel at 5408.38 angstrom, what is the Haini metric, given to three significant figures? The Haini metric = 1.10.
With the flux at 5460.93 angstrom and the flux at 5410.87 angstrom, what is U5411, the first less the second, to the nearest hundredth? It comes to 0.10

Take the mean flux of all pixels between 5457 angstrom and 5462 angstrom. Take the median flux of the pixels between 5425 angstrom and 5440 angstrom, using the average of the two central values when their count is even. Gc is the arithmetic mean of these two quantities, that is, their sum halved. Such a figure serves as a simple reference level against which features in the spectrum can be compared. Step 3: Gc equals 3.37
